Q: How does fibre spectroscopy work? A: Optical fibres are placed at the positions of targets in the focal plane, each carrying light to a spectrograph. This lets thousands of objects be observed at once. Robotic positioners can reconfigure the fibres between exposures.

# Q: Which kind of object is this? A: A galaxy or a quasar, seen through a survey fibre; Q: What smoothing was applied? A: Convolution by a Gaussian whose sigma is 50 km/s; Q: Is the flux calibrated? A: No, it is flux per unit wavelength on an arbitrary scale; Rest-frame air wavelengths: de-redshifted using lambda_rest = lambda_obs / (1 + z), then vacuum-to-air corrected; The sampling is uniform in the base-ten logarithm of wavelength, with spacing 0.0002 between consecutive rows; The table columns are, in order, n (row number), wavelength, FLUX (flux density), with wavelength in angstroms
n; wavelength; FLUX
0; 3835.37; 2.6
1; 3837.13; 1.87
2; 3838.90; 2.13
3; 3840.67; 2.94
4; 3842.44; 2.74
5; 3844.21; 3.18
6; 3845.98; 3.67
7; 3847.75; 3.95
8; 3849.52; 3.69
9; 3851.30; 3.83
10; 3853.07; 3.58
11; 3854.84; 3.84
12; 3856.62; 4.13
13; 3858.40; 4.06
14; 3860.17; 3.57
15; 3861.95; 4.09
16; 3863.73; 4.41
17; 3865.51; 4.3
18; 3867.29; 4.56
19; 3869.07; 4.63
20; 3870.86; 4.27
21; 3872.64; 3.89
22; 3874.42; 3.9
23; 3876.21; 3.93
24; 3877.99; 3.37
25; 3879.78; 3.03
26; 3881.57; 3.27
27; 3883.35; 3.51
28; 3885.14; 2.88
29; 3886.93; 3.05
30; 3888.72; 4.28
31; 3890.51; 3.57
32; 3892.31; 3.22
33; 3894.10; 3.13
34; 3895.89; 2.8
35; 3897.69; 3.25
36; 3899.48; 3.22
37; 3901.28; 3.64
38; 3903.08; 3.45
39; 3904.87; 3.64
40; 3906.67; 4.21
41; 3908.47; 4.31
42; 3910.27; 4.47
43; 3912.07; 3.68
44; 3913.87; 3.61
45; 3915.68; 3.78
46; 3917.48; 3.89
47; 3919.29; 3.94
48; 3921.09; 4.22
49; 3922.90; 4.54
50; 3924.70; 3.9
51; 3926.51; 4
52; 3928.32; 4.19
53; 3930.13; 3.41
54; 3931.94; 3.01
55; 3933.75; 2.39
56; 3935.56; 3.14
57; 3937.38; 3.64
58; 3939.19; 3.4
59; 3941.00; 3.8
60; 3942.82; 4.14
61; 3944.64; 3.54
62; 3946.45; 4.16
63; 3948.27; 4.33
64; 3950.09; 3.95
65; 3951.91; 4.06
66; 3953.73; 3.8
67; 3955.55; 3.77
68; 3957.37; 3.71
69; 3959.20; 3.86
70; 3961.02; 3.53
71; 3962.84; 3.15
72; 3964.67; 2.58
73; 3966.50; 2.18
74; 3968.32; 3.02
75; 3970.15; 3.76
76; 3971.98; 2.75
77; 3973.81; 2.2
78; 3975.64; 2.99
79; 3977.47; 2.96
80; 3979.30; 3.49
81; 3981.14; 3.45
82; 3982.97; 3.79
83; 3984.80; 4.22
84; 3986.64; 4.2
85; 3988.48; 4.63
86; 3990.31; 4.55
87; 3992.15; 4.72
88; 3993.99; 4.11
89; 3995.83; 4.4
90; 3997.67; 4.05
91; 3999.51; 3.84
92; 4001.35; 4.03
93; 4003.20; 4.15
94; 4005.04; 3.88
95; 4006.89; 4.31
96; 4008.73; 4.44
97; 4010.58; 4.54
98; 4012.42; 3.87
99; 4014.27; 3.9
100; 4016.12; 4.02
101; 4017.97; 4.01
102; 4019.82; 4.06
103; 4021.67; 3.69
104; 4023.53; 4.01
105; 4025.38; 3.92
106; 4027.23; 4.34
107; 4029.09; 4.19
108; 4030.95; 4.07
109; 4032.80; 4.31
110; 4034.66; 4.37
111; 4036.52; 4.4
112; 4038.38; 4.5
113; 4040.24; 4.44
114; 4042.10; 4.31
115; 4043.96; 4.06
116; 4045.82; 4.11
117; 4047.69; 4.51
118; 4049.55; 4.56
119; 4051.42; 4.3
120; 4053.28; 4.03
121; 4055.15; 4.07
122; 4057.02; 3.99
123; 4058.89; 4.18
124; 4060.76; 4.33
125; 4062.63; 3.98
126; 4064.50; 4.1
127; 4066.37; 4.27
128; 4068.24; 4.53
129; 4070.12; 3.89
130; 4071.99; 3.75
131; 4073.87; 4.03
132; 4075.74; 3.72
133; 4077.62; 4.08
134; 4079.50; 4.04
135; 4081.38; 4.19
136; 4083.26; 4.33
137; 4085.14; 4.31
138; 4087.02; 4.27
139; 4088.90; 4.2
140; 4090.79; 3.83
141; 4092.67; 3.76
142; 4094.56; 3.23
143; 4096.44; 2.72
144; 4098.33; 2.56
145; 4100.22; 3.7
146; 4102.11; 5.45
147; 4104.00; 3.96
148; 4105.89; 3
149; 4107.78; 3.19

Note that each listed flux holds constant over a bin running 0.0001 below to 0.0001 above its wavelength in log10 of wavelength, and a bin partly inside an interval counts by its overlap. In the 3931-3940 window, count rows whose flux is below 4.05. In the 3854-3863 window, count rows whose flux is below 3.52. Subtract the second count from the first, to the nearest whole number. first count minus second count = 5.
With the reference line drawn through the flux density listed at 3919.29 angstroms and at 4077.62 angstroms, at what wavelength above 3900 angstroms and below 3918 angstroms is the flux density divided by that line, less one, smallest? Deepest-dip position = 3903.08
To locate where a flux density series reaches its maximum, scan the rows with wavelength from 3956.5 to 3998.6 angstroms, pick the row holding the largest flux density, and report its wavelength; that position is 3992.15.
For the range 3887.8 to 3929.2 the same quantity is 3922.90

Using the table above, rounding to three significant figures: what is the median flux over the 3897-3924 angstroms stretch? 3.78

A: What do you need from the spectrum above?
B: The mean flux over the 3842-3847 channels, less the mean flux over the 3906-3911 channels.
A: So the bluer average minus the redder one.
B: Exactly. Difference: -1.1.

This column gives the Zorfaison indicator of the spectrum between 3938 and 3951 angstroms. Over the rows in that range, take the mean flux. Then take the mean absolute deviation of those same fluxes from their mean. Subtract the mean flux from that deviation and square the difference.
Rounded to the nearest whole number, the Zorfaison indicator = 13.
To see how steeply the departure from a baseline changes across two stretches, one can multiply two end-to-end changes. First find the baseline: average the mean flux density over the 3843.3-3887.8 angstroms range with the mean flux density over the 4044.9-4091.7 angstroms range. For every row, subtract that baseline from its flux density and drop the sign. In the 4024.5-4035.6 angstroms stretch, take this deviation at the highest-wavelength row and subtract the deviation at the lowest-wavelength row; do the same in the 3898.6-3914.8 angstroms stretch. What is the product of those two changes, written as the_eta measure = -0.14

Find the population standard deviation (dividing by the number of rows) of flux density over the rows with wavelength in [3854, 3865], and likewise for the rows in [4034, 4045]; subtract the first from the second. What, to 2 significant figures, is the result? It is -0.12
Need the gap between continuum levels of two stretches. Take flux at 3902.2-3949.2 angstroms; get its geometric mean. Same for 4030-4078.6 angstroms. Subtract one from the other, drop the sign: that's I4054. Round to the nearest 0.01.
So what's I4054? 0.42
